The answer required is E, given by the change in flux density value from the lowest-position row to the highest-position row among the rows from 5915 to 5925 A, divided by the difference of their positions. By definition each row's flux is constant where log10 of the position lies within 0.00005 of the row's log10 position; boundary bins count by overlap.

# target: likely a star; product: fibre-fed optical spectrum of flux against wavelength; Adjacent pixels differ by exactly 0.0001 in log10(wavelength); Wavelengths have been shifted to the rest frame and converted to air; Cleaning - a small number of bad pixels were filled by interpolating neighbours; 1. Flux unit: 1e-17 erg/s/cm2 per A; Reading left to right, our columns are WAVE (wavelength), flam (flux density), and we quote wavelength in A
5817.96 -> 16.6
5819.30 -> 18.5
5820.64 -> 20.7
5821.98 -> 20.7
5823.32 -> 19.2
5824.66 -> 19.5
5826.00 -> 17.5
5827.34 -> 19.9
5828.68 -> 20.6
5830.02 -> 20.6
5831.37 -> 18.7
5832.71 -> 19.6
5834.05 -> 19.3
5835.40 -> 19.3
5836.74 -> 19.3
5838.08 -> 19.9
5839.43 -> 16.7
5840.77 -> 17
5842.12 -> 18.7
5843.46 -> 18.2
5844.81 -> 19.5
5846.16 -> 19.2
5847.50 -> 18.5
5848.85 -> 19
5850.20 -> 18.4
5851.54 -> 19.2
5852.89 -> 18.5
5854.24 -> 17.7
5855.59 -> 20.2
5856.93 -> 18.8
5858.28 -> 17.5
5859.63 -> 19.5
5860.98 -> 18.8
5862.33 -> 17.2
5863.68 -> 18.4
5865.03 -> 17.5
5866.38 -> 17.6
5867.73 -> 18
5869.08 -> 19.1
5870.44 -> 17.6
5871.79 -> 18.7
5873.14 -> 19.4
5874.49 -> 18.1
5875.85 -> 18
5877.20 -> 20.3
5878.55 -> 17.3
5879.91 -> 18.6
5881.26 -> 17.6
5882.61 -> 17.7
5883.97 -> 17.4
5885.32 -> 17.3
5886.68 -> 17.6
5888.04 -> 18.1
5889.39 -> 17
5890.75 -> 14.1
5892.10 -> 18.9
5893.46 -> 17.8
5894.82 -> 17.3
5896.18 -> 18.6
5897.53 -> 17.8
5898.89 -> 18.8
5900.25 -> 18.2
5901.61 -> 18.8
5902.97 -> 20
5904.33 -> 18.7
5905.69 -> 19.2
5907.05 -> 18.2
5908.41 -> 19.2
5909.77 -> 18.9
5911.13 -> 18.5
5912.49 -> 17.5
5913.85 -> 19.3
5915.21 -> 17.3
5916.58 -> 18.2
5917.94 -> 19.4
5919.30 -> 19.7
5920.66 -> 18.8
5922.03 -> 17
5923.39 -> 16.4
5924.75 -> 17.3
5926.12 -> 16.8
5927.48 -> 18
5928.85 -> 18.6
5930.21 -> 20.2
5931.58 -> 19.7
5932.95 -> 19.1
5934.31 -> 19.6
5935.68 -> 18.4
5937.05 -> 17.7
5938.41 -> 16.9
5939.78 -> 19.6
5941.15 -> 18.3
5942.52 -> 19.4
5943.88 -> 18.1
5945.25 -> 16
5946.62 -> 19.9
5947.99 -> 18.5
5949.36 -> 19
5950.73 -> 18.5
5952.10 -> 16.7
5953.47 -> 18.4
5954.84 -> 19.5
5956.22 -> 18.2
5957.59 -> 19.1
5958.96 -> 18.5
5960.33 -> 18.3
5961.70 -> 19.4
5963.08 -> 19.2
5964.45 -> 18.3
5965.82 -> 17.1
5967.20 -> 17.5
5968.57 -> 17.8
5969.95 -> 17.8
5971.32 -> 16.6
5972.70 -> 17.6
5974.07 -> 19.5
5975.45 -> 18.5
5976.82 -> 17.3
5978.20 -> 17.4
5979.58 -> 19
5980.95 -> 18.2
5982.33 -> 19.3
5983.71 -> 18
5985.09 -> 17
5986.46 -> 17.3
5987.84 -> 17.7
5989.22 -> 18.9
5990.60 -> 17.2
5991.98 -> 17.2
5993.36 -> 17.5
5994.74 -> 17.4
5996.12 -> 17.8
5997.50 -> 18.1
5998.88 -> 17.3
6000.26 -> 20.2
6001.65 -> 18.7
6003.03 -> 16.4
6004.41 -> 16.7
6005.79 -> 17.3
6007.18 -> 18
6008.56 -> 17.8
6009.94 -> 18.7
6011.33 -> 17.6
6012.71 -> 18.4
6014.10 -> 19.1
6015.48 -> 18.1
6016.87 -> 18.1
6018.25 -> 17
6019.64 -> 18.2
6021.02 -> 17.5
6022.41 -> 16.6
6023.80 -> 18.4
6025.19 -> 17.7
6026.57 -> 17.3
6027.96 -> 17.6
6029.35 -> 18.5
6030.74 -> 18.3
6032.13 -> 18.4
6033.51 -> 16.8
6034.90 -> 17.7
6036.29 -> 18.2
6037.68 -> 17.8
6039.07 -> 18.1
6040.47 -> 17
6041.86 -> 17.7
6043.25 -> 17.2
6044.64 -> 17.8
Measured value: 0.00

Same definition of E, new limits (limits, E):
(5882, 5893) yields 0.13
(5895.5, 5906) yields 0.06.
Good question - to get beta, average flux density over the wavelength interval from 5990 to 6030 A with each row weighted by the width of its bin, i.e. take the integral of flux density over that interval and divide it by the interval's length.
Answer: 17.8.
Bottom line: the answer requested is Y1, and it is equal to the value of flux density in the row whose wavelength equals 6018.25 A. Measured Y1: 17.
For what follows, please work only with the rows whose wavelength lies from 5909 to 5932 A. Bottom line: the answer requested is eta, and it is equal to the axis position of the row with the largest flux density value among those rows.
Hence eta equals 5930.21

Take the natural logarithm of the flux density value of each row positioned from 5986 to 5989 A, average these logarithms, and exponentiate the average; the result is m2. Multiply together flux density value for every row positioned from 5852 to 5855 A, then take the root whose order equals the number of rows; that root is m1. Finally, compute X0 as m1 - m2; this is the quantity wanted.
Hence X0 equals 0.6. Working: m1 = 18.10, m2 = 17.5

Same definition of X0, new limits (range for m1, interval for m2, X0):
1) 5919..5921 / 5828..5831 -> -1.4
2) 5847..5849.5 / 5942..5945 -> 0.0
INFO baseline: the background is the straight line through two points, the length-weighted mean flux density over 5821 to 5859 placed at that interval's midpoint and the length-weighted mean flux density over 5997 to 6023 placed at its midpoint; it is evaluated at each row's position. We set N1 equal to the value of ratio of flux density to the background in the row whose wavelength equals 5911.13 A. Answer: 1.00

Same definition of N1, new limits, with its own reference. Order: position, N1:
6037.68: 1.01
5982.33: 1.07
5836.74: 1.02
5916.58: 0.98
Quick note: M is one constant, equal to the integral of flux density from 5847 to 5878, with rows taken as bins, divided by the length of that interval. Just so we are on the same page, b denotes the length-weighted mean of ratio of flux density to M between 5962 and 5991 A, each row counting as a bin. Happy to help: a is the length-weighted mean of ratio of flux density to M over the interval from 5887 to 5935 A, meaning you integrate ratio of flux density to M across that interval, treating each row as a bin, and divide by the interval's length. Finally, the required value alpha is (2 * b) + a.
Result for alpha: 2.93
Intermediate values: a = 0.989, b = 0.97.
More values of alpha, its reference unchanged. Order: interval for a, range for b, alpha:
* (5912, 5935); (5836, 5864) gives 3.00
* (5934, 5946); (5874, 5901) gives 2.91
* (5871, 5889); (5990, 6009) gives 2.89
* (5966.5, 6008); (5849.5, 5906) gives 2.93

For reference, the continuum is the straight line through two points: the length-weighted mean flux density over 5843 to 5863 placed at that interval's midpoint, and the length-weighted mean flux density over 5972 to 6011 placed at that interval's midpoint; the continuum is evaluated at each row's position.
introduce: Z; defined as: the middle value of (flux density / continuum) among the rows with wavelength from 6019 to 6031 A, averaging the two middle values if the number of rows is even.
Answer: 1.00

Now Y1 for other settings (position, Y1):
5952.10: 16.7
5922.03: 17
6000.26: 20.2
